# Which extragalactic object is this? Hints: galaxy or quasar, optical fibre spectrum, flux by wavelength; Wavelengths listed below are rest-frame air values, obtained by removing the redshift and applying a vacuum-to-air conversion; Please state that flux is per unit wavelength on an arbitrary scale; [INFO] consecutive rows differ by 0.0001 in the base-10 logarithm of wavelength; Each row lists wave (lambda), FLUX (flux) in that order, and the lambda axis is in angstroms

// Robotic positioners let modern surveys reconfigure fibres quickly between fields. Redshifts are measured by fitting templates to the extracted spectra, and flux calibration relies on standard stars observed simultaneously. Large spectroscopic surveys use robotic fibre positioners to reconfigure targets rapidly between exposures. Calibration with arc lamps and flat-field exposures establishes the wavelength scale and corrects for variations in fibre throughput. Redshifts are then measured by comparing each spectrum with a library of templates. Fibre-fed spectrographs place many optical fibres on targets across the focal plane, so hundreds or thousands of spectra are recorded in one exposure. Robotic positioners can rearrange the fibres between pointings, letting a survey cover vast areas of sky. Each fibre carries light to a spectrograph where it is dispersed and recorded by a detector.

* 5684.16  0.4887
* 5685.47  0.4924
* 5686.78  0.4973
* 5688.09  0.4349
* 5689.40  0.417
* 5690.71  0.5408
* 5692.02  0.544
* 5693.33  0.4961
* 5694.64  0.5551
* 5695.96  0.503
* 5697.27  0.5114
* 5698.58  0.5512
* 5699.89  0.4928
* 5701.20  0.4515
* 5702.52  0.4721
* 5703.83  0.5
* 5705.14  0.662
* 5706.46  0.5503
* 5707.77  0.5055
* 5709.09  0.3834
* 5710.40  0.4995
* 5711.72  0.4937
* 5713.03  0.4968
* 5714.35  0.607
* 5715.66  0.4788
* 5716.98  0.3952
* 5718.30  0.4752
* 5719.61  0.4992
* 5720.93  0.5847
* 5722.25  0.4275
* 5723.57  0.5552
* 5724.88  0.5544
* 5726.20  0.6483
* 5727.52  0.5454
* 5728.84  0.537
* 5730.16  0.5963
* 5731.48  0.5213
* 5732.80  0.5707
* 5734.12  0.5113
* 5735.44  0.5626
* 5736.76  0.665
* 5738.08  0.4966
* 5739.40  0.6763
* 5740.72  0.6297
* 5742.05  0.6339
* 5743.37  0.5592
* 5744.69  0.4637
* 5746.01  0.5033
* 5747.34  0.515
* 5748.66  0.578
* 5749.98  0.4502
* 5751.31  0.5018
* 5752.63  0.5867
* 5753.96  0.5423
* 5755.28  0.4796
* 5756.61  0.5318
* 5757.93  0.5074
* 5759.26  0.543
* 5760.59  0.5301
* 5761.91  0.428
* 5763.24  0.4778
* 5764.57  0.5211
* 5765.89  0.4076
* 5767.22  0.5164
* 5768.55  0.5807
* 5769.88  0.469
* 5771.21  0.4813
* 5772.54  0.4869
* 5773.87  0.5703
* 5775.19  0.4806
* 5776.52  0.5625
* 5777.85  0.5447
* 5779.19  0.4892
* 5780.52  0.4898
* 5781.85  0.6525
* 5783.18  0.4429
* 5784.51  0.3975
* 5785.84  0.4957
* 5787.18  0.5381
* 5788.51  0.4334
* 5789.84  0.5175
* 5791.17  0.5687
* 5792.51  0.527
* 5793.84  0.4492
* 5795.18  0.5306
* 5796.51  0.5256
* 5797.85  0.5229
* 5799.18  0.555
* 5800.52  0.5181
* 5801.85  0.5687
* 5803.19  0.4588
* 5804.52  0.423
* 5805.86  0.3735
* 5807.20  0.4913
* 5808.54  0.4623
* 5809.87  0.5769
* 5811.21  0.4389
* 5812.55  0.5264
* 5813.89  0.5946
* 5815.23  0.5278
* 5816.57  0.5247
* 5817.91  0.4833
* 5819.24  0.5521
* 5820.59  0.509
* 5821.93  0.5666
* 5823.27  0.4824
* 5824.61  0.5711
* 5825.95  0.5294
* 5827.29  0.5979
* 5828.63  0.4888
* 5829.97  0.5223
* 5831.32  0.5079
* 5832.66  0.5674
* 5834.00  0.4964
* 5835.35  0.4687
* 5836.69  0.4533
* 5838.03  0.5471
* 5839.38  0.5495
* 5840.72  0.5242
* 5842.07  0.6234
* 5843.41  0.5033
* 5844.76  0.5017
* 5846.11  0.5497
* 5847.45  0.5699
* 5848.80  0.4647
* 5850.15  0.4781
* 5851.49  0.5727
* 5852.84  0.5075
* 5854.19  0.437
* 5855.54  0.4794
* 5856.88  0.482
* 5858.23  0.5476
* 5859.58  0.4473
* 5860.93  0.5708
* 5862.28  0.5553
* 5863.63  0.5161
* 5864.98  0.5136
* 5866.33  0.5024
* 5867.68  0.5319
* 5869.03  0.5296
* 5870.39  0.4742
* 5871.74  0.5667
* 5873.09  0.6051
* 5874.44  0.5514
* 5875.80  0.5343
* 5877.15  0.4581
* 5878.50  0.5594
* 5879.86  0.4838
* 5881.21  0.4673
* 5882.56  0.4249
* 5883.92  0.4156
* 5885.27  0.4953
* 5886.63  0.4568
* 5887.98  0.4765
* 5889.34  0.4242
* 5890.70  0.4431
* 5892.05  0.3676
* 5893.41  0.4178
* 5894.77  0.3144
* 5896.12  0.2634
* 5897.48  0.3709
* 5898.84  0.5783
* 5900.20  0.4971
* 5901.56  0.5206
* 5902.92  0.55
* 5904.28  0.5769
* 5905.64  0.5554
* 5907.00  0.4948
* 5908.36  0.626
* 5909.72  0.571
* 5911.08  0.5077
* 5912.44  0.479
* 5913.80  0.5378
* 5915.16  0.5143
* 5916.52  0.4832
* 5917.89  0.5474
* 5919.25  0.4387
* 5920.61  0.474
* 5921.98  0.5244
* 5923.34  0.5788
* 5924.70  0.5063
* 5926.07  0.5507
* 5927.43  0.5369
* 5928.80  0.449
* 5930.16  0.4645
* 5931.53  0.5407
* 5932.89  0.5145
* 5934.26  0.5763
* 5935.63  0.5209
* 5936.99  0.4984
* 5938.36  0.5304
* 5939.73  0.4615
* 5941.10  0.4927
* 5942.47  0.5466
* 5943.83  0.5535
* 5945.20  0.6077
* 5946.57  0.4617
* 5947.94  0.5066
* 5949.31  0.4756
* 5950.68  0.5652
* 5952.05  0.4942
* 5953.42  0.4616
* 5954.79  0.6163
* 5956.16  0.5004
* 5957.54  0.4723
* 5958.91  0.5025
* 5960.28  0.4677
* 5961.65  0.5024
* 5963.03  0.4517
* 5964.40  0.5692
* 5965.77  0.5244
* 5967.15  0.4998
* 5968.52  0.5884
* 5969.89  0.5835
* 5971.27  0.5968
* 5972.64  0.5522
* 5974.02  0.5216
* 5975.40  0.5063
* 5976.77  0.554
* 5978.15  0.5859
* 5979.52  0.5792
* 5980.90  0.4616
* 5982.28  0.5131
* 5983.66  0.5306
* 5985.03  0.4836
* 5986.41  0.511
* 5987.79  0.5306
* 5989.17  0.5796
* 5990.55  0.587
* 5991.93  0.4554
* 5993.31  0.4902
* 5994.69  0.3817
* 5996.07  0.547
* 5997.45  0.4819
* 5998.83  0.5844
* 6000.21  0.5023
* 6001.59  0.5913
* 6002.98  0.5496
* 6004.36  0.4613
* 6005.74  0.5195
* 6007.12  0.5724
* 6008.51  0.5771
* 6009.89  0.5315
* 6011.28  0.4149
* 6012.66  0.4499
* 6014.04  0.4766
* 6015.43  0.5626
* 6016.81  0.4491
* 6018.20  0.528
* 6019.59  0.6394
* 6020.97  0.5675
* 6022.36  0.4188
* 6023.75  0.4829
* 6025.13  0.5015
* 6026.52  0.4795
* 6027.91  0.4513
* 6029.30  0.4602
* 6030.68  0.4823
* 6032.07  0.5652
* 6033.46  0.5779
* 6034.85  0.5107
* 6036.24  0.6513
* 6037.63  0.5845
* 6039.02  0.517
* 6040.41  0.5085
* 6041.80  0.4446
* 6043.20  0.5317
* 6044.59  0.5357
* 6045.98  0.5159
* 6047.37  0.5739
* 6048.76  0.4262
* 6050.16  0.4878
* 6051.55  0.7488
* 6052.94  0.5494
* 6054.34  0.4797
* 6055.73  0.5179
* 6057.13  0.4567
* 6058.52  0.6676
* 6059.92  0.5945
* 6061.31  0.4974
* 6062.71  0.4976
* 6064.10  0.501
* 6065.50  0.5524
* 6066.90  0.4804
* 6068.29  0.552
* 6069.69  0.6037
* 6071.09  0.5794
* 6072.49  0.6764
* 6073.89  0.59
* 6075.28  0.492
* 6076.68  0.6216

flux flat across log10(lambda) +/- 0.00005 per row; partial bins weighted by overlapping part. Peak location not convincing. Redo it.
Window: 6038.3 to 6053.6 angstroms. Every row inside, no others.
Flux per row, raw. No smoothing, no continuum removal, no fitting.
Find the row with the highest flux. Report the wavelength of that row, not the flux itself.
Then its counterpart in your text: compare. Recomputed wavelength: 6051.55 angstroms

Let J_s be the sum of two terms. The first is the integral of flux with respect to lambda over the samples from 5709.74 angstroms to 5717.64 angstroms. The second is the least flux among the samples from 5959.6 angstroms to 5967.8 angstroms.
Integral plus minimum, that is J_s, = 4.36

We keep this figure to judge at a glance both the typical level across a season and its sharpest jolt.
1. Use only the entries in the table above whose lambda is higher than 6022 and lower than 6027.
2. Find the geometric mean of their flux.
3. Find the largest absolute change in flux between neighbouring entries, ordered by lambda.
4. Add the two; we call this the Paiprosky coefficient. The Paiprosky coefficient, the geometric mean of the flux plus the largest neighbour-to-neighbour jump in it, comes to 0.53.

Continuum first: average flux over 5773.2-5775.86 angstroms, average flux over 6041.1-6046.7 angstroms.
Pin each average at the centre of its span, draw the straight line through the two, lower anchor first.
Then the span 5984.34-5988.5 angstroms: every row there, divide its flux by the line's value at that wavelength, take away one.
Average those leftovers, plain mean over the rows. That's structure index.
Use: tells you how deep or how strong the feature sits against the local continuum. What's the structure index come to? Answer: -0.005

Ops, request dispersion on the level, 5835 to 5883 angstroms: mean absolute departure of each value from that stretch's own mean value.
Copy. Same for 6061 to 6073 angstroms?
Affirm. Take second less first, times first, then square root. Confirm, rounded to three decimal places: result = 0.018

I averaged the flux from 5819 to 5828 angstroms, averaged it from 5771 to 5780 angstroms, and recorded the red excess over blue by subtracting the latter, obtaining 0.03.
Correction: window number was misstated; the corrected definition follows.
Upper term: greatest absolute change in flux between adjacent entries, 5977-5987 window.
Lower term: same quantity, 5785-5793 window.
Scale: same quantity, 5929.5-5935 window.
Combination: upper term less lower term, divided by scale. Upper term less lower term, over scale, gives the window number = 0.17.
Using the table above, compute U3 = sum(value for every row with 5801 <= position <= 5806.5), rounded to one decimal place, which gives 1.8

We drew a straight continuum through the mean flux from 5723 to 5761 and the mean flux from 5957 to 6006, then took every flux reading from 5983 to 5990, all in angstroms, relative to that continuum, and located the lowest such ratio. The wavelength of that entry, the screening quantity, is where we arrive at 5985.03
